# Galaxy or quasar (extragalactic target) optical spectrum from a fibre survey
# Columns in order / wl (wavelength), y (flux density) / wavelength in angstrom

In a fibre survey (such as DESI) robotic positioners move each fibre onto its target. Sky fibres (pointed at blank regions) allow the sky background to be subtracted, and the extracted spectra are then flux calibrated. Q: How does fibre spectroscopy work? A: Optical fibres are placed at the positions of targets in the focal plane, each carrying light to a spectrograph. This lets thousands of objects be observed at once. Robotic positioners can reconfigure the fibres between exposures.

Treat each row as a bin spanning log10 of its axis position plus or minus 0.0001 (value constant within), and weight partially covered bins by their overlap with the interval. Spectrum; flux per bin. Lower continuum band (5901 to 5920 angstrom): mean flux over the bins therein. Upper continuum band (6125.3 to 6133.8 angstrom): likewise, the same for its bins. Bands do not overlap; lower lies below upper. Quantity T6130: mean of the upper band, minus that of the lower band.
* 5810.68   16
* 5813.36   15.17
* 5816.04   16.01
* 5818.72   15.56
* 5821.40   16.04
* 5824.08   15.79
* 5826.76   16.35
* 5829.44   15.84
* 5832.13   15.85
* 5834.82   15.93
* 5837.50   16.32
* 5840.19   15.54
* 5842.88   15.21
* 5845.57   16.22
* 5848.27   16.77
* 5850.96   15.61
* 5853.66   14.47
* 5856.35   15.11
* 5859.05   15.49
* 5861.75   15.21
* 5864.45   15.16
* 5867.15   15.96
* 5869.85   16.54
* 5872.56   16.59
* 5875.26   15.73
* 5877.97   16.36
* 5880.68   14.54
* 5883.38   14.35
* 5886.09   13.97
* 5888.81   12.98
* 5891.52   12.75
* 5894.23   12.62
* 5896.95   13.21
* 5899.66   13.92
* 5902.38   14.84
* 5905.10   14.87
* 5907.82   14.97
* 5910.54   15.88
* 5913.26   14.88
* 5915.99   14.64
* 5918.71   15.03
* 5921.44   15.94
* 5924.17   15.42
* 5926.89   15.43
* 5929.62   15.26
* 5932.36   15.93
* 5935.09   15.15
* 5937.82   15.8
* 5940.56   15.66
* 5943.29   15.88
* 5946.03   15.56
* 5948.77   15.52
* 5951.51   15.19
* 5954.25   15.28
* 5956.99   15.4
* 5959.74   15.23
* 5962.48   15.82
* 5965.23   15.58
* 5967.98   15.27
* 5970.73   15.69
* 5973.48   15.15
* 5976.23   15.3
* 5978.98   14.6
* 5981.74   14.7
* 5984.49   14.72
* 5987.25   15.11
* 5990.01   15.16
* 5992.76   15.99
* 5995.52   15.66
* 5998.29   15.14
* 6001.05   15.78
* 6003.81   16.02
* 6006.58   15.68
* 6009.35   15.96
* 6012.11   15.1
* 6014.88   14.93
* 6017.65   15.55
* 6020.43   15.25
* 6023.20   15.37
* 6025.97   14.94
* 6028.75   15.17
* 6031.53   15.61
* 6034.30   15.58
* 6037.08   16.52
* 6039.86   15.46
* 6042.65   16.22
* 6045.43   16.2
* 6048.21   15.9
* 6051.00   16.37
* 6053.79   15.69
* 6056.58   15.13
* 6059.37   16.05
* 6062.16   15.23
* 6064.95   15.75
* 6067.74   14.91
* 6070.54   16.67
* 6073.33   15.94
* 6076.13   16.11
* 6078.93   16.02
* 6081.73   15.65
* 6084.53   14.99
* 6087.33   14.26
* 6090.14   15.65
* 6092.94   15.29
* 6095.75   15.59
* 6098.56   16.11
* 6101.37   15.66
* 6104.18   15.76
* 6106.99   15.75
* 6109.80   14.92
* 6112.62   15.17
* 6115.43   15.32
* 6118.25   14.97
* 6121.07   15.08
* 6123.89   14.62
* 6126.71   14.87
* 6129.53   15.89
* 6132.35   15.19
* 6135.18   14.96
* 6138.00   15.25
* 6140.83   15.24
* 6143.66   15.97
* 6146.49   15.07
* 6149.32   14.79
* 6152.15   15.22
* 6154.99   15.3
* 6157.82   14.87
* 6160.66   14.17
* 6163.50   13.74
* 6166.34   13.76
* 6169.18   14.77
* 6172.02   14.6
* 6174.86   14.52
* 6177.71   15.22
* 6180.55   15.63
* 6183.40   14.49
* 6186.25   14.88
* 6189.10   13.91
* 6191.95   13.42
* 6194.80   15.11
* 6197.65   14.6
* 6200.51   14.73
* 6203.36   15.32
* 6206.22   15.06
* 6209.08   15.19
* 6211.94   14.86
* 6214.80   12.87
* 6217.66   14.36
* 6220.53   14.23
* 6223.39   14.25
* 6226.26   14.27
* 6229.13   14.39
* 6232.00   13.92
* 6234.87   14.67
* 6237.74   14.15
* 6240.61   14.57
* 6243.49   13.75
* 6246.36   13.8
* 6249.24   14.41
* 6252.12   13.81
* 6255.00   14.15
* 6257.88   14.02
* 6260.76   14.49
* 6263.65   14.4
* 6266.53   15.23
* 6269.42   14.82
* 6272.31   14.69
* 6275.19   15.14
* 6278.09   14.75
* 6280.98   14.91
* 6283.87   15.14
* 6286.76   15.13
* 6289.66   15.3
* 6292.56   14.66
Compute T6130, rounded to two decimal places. 0.30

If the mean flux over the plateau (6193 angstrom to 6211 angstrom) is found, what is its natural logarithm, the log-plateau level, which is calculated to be 2.71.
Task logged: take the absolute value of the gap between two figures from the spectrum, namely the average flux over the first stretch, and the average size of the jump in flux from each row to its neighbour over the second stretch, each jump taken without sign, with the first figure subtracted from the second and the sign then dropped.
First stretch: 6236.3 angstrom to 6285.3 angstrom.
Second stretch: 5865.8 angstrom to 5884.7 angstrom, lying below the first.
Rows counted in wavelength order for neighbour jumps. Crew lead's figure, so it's 13.8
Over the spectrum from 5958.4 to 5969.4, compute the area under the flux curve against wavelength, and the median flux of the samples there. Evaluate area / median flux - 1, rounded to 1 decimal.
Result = 10.0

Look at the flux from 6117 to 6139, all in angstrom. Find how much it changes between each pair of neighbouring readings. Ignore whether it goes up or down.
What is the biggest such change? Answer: 1.0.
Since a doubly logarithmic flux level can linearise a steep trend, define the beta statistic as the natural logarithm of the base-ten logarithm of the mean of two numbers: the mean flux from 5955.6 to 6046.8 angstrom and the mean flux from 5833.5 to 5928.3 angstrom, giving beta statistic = 0.169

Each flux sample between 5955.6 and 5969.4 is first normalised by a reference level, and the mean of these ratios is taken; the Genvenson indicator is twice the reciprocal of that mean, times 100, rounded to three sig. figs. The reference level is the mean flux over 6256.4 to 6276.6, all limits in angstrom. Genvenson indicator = 190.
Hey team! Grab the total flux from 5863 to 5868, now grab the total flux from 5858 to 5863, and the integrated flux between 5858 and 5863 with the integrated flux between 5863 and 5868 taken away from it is -1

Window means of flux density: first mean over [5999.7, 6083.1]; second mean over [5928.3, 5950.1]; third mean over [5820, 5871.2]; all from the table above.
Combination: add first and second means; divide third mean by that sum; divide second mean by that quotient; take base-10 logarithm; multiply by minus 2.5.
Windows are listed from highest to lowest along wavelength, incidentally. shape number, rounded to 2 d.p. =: -3.73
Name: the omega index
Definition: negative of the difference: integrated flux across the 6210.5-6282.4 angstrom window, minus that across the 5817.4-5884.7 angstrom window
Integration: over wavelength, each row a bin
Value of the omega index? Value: 25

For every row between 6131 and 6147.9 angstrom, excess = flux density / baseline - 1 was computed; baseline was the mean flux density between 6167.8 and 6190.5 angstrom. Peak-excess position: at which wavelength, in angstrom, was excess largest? 6143.66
